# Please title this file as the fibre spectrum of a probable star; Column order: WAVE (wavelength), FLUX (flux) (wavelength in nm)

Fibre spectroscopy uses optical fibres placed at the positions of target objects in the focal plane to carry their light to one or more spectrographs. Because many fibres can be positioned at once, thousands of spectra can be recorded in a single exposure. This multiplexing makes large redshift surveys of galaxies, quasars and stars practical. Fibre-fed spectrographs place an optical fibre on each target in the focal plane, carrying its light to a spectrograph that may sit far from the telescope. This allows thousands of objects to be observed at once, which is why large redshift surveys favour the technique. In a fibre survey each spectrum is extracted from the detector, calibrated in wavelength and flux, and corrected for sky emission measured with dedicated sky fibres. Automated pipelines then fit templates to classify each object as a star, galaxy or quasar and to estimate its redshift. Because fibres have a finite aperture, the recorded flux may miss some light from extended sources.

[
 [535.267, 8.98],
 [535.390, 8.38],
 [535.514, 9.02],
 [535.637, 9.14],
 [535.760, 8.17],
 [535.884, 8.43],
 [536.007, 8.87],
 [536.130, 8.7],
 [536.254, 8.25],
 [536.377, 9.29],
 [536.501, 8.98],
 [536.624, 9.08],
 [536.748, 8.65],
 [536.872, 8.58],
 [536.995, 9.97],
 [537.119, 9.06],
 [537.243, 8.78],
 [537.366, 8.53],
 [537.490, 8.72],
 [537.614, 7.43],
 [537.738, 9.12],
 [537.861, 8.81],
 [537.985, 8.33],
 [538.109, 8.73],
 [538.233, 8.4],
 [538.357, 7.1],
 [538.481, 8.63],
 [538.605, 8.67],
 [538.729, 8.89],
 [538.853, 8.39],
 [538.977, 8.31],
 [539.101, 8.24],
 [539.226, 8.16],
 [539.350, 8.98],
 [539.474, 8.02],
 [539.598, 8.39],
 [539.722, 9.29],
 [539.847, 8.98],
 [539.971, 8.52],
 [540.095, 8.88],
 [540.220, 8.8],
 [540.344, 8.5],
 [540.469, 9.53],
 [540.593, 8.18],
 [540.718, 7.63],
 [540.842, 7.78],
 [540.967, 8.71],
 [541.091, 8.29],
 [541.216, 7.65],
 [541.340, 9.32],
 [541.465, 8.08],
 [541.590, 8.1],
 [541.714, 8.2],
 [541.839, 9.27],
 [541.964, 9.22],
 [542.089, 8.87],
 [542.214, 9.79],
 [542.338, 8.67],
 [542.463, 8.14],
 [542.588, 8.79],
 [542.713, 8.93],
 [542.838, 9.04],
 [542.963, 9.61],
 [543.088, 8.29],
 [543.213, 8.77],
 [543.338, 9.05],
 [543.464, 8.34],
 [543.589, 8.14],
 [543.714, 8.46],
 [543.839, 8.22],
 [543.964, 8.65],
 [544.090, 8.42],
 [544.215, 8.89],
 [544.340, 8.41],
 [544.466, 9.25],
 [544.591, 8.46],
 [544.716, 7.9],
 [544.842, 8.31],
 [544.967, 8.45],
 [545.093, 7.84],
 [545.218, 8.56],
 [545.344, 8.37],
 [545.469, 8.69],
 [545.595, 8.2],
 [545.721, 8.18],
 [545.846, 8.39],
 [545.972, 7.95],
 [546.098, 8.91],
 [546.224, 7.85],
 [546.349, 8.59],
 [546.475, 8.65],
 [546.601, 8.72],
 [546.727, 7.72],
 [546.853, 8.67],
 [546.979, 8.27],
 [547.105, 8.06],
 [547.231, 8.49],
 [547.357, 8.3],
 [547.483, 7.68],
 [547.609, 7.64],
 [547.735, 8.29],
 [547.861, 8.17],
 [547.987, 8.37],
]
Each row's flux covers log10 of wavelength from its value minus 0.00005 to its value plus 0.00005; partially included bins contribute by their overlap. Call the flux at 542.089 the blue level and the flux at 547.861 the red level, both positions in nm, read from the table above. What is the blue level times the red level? 72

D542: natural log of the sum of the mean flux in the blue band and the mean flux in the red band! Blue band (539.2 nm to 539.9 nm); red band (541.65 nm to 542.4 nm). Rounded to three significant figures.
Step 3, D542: 2.87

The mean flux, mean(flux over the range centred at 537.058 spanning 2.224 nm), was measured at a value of 8.77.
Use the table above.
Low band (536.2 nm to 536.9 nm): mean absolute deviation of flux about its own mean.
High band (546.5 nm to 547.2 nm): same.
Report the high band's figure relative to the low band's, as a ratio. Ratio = 1.0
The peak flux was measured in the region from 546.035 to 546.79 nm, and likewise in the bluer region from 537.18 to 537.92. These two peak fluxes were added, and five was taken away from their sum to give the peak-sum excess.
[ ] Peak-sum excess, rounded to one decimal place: 13.0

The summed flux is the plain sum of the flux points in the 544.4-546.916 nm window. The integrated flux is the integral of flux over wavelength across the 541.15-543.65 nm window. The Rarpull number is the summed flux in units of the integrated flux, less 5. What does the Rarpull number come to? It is 2.7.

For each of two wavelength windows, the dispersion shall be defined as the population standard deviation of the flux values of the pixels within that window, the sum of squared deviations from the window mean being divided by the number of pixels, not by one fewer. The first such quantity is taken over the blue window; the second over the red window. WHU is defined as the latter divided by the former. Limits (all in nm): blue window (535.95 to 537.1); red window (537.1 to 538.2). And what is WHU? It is 1.02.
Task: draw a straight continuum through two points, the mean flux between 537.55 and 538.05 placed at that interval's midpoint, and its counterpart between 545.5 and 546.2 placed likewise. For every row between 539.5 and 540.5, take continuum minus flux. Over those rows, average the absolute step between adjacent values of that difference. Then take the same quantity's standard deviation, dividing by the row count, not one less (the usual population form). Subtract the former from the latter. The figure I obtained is -0.12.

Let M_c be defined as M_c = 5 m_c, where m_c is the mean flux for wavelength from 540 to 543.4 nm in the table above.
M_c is 43.35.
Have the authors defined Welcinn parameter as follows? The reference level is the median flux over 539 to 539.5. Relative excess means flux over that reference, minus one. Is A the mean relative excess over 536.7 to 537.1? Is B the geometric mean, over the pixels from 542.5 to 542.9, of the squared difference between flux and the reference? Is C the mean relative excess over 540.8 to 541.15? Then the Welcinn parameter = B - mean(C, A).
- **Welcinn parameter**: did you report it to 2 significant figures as 0.45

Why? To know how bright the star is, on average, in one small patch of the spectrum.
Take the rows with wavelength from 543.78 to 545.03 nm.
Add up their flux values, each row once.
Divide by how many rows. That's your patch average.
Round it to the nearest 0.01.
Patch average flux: 8.50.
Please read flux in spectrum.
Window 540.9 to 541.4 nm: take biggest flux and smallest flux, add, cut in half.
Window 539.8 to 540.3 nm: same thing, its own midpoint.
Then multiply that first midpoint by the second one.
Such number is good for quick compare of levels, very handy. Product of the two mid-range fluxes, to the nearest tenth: 74.2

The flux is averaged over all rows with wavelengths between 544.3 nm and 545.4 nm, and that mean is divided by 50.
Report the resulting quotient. 0.168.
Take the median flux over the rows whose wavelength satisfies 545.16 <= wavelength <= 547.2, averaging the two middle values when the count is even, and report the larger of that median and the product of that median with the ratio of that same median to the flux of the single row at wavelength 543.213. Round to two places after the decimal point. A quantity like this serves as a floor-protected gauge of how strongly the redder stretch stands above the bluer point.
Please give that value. 8.38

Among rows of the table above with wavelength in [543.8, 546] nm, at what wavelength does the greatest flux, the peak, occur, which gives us 544.466 nm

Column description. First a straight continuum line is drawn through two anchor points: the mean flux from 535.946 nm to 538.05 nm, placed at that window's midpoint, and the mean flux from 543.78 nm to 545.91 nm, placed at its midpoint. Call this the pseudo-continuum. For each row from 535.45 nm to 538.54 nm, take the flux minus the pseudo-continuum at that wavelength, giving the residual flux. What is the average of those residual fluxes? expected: -0.10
